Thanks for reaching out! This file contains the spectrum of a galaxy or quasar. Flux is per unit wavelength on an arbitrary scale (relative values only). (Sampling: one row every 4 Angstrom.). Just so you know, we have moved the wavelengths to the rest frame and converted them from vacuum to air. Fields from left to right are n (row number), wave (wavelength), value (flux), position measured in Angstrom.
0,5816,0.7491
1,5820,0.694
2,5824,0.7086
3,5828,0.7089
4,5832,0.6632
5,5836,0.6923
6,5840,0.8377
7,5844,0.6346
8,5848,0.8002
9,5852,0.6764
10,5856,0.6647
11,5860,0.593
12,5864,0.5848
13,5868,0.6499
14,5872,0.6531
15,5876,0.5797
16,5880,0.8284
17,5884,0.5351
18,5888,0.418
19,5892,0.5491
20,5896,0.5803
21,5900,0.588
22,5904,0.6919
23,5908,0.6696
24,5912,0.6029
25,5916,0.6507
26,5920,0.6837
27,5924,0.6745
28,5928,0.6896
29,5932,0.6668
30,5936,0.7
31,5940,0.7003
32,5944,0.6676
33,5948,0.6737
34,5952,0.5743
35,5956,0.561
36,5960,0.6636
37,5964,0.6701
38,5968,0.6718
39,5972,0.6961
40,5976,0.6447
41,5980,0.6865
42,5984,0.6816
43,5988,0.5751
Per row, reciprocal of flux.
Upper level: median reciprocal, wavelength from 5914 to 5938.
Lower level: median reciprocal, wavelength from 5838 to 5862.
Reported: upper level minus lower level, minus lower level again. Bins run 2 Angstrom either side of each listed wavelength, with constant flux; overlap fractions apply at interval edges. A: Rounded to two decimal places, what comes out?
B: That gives -1.51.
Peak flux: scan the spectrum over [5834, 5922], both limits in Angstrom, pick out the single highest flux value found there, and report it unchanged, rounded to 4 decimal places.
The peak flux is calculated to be 0.8377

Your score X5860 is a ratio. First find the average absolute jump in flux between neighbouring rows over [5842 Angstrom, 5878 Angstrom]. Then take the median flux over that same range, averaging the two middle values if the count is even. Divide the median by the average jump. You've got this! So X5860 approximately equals 10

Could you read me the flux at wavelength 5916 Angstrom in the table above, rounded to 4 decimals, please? 0.6507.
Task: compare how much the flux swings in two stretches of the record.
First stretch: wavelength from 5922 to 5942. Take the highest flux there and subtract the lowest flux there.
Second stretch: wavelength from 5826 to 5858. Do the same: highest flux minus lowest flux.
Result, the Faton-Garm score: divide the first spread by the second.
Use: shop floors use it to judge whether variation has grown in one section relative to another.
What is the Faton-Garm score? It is 0.2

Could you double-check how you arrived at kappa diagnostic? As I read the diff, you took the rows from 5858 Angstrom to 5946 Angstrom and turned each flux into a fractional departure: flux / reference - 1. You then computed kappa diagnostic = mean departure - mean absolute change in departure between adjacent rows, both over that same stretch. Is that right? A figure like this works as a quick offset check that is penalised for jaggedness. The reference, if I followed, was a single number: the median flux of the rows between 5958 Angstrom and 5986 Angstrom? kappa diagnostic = -0.15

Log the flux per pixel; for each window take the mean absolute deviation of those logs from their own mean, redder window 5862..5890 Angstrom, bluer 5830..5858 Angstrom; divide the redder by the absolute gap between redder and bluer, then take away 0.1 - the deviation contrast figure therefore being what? 2.3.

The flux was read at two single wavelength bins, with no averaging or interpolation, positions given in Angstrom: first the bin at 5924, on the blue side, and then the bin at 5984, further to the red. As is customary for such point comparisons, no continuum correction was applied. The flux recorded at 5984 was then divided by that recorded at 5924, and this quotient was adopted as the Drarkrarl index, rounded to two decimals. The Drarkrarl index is 1.01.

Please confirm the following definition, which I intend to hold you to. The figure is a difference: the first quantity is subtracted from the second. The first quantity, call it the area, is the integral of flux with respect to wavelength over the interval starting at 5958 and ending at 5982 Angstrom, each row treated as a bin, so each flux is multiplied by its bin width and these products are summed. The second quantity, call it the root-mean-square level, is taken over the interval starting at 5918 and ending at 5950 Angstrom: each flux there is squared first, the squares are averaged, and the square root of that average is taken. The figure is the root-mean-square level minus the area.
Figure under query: -15.4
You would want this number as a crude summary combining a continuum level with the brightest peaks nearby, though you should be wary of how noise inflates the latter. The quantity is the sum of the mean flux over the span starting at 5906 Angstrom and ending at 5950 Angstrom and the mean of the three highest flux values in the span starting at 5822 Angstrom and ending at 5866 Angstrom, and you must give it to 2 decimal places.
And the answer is 1.45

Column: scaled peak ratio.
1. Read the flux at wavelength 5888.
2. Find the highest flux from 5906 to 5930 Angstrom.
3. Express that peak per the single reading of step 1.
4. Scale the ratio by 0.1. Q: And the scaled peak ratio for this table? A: 0.165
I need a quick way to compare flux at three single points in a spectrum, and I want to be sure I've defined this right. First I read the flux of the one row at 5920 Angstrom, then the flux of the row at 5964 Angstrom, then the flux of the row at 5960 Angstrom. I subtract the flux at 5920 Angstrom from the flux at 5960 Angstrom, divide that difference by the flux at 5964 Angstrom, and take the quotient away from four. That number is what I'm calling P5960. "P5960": 4.03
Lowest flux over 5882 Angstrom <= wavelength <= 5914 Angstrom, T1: 0.418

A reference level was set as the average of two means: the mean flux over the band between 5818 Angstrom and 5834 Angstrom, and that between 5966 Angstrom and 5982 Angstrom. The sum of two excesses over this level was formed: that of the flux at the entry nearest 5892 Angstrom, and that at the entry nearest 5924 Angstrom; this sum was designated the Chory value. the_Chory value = -0.14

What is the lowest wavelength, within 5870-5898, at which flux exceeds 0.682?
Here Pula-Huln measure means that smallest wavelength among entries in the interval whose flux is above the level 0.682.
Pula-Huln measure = 5880 Angstrom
